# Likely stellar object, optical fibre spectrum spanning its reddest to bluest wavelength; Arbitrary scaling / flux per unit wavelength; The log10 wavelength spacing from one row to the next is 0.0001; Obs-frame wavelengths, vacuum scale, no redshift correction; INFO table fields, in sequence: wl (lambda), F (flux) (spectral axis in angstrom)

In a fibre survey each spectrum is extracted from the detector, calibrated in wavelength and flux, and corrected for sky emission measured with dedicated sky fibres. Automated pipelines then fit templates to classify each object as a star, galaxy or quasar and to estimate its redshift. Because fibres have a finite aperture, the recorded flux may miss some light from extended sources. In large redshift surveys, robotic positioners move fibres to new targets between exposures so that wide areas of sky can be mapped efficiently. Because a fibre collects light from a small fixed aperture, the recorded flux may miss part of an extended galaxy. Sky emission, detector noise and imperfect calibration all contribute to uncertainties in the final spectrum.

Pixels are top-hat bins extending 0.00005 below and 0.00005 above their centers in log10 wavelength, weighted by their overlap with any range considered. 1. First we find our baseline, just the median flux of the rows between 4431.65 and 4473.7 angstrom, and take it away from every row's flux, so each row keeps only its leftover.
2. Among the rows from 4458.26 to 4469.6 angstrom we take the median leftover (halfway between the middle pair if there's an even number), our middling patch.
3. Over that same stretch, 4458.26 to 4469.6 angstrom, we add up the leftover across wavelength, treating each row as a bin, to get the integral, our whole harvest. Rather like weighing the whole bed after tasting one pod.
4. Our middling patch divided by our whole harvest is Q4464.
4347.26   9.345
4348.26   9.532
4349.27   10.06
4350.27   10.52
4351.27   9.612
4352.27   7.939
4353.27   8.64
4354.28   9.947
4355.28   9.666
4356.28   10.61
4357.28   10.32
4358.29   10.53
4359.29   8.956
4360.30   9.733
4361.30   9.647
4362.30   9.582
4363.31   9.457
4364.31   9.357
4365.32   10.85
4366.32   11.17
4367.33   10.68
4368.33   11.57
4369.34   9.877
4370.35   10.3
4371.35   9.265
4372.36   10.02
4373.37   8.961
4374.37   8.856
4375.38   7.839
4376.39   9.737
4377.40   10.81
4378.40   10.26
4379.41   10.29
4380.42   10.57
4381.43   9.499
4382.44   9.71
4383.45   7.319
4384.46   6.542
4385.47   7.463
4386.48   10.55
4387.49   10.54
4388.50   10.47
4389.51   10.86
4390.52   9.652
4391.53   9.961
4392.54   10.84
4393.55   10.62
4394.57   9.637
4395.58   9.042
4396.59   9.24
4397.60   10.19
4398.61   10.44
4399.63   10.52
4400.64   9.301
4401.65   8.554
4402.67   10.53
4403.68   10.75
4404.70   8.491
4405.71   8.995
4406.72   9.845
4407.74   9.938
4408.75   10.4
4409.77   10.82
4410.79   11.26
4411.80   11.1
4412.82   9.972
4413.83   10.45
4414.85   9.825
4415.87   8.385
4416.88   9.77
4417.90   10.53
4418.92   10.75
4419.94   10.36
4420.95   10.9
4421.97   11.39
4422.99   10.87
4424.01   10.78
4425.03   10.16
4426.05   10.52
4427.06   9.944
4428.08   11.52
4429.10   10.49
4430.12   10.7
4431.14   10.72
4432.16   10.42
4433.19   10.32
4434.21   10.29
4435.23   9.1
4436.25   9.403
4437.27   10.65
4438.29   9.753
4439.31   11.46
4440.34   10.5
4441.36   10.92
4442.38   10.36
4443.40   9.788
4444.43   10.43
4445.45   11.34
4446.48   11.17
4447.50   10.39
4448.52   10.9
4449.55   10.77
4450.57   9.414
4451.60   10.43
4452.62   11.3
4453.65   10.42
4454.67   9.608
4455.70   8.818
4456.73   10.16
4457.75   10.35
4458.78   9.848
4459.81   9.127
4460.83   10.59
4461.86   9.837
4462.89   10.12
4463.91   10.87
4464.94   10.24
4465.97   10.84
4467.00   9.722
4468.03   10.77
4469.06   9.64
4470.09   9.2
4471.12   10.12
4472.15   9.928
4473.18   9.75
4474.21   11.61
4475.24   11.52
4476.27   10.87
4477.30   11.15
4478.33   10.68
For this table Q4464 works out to 0.10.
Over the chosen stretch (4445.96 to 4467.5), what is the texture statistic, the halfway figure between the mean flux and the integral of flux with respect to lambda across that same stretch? 115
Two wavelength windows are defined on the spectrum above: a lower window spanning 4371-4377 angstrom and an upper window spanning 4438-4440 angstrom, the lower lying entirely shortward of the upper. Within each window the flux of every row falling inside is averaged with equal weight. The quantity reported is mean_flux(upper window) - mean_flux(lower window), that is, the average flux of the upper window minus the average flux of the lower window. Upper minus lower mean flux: 1.5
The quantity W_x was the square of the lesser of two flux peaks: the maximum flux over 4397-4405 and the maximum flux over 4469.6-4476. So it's 116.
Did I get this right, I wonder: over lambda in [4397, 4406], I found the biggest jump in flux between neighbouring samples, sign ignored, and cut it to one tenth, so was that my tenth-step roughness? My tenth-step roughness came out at 0.23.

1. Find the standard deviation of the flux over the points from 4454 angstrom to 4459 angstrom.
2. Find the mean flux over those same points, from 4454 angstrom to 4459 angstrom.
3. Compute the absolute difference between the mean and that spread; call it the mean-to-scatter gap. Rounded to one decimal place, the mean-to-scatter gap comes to 9.2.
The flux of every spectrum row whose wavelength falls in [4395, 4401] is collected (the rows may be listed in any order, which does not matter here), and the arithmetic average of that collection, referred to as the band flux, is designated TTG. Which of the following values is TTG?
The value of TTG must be 9.8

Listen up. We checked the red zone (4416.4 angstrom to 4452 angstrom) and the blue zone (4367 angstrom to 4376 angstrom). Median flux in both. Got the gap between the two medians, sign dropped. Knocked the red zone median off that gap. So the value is -9.9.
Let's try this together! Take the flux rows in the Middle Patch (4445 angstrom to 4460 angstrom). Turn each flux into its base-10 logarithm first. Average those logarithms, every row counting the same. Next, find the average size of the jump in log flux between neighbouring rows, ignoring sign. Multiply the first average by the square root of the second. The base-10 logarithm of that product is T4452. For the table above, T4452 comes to -0.750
